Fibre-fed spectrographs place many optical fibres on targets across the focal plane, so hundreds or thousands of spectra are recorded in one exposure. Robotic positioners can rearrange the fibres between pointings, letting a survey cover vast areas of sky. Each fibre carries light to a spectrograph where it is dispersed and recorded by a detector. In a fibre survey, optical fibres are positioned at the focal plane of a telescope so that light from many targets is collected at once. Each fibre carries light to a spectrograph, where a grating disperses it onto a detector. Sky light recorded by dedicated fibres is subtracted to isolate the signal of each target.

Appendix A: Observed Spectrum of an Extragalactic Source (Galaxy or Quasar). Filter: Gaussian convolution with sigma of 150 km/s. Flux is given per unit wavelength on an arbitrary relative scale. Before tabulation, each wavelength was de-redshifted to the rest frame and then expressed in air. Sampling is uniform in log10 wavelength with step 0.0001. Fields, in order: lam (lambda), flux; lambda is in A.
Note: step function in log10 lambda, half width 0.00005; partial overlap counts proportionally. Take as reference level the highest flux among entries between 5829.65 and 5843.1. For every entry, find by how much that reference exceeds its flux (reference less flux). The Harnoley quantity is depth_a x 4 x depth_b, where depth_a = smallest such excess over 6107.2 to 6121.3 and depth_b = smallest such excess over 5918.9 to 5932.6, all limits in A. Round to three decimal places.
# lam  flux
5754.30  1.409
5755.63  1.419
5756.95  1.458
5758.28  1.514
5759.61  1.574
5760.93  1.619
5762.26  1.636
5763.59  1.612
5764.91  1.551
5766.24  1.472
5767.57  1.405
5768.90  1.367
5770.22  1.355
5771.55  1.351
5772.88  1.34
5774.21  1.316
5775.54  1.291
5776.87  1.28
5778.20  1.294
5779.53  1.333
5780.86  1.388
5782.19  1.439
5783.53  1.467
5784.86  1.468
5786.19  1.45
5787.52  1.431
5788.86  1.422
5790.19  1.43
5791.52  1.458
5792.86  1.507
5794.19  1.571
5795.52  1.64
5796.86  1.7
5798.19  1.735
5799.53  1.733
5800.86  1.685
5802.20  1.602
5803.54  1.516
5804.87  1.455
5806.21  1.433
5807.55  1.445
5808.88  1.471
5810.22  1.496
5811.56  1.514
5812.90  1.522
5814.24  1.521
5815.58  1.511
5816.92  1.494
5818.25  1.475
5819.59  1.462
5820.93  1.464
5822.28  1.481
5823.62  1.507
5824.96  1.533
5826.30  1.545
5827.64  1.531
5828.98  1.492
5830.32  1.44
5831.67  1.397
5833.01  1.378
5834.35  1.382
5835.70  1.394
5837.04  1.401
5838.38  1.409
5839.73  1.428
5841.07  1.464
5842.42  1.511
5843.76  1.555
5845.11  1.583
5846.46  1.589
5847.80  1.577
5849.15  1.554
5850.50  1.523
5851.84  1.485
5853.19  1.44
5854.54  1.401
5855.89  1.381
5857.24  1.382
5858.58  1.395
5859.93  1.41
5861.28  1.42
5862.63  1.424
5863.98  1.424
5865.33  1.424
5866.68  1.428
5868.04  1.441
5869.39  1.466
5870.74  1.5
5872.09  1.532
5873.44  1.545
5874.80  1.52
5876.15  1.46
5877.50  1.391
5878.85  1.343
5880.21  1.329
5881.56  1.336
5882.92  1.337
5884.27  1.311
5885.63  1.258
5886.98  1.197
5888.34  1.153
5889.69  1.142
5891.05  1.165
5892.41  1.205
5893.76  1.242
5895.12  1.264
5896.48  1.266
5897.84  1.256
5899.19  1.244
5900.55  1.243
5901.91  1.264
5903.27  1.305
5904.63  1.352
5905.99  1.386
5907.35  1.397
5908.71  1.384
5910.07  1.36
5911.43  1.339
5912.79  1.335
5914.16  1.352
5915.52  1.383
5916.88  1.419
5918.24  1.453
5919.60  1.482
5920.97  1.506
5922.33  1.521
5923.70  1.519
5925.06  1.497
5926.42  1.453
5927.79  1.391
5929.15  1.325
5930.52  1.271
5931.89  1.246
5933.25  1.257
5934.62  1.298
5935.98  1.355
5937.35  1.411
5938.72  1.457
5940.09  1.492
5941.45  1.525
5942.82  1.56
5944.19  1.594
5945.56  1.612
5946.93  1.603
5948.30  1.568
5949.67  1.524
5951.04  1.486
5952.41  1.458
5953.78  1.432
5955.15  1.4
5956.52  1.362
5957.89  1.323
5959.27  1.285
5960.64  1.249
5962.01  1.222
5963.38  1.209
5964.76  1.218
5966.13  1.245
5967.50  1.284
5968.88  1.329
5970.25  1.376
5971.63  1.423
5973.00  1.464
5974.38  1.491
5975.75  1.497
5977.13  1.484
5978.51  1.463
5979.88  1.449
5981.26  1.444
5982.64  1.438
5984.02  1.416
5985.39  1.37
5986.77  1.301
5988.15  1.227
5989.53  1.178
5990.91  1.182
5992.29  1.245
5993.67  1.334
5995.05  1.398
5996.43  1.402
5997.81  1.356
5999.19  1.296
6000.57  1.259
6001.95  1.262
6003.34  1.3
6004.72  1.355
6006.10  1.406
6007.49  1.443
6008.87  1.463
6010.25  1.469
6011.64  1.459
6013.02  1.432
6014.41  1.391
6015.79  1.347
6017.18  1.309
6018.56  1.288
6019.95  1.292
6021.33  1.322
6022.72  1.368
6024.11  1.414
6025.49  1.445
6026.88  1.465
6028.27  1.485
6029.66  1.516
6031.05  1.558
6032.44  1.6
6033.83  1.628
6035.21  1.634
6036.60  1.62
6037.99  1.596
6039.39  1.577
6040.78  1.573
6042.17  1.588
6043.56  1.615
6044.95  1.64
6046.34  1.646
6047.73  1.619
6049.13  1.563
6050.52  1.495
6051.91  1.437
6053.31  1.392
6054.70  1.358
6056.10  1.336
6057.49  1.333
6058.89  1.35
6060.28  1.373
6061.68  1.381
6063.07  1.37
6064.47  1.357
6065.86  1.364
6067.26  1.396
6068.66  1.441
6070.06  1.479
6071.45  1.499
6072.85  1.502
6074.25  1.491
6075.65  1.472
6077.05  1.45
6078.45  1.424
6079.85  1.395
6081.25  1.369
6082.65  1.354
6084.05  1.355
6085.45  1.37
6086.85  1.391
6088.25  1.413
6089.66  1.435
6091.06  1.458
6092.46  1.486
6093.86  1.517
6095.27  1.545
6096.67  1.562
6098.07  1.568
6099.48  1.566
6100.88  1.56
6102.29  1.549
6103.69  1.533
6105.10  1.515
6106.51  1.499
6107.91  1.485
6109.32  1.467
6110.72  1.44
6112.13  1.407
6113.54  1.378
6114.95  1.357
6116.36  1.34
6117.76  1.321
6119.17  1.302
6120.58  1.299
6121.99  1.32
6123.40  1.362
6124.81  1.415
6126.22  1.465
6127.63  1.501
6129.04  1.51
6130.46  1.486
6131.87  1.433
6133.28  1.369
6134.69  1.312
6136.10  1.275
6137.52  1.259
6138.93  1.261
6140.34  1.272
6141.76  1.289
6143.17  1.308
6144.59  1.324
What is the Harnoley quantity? -0.001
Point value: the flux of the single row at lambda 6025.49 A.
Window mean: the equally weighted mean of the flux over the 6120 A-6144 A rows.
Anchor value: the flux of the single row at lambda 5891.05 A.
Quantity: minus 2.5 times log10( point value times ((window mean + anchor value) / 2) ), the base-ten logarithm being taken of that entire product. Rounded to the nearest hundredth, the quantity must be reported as -0.65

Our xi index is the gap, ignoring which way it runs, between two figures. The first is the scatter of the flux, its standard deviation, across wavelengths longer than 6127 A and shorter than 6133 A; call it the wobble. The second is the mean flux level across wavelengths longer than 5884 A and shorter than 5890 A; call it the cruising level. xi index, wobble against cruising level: 1.18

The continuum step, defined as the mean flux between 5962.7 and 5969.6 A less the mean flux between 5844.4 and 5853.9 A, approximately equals -0.28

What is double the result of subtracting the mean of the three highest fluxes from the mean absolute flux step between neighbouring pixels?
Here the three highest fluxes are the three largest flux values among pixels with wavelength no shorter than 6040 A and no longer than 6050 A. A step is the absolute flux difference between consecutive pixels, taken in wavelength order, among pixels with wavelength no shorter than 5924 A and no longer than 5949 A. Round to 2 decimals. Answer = -3.19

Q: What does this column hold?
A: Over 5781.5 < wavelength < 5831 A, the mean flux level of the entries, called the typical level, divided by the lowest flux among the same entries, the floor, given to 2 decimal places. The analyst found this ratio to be 1.07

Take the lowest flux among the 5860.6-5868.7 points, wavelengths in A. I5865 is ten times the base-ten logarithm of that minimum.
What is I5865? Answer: 1.5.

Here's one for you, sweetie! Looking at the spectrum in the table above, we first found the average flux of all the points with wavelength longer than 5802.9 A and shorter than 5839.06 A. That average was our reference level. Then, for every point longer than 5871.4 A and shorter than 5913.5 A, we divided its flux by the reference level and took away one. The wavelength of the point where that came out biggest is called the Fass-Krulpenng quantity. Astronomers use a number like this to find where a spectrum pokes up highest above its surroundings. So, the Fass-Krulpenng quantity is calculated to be 5873.44 A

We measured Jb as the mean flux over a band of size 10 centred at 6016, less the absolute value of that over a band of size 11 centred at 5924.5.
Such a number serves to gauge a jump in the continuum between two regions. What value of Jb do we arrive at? -0.10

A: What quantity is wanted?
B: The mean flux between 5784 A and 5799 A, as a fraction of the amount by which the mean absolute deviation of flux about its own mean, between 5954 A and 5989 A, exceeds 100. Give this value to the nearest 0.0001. -0.0153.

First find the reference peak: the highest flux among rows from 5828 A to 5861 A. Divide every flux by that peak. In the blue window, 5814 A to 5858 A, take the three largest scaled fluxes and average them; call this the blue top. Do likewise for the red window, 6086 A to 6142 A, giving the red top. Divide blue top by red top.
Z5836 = 1.01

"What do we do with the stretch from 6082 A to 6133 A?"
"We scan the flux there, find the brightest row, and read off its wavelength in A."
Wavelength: 6098.07 A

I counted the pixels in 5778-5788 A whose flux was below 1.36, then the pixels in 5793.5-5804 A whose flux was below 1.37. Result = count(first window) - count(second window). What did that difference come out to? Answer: 2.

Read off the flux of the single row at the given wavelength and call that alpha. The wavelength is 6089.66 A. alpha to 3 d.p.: 1.435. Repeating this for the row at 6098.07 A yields 1.568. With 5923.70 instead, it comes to 1.519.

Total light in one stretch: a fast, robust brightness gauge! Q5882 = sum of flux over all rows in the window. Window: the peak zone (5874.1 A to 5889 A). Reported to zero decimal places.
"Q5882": 15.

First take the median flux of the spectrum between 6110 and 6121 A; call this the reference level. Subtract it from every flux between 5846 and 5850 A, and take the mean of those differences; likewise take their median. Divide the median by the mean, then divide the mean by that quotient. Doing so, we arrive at 0.22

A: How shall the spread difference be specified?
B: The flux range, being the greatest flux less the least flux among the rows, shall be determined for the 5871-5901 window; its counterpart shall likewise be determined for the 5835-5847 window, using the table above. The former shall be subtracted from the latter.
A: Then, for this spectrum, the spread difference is -0.21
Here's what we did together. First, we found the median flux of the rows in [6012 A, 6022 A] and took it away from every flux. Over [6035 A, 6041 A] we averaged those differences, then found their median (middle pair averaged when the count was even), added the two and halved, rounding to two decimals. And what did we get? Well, 0.28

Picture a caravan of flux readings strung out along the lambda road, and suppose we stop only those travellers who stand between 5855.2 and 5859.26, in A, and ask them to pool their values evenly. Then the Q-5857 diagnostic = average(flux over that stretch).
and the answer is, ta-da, 1.39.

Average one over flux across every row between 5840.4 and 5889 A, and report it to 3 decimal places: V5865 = 0.703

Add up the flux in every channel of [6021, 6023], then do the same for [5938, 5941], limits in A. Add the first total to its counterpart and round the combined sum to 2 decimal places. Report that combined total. 5.64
